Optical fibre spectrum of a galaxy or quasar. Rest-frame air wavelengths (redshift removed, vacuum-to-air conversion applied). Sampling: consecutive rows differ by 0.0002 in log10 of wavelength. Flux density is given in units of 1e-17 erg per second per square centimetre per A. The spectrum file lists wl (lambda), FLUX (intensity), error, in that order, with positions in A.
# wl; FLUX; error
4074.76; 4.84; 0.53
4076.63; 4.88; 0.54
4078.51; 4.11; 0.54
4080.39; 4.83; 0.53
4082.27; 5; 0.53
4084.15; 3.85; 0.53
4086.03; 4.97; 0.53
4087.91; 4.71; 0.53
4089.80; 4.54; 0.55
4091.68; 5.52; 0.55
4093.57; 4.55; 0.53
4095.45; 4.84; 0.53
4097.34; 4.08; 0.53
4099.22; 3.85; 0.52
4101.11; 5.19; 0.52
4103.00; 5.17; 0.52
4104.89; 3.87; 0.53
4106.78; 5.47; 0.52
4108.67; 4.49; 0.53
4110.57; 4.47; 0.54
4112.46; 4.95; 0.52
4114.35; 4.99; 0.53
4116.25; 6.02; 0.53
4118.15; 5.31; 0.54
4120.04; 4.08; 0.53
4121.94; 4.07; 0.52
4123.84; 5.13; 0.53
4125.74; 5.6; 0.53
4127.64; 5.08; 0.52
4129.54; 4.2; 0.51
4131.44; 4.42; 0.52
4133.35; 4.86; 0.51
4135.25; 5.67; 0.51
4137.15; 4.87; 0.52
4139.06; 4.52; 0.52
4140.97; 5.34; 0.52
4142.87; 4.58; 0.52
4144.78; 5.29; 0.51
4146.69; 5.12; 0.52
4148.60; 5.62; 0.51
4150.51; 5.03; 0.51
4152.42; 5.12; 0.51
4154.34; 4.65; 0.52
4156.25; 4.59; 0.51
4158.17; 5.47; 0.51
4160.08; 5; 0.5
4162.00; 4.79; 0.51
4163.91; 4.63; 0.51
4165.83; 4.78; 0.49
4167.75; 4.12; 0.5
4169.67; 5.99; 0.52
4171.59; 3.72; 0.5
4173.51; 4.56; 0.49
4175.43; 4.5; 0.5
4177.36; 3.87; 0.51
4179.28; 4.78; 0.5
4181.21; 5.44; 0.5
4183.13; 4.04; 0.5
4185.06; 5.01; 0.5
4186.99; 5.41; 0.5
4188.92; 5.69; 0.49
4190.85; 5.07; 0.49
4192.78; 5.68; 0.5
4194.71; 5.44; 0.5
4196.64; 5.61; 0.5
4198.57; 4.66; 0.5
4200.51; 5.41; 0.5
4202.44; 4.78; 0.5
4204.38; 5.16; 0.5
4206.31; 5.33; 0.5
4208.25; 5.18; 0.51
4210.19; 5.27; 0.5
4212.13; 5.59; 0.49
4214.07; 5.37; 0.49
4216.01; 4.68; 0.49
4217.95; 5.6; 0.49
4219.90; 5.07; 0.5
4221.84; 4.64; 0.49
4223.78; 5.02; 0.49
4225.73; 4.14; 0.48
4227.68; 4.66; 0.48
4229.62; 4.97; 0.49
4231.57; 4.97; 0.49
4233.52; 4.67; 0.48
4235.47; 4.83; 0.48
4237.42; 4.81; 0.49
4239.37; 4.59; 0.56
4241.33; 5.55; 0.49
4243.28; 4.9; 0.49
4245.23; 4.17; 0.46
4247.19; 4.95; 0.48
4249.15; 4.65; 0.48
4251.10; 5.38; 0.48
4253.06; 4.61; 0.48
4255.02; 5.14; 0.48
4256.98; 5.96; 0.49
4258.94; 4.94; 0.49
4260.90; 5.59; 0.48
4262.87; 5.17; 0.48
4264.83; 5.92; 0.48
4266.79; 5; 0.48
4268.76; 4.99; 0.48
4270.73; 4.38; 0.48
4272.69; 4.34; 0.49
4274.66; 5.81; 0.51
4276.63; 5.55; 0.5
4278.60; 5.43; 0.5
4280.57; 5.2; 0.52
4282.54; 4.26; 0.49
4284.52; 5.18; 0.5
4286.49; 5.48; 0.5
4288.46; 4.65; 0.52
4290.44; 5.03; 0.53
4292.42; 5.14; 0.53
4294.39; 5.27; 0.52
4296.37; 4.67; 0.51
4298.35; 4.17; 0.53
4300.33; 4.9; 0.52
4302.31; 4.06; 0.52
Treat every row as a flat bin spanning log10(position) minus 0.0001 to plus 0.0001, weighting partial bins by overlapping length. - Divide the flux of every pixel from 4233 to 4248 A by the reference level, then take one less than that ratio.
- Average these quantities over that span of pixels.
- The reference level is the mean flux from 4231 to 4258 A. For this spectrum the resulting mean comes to -0.03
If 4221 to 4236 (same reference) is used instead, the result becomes -0.04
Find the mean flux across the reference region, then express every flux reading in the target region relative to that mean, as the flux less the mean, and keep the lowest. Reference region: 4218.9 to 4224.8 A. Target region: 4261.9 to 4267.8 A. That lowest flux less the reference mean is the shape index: 0.1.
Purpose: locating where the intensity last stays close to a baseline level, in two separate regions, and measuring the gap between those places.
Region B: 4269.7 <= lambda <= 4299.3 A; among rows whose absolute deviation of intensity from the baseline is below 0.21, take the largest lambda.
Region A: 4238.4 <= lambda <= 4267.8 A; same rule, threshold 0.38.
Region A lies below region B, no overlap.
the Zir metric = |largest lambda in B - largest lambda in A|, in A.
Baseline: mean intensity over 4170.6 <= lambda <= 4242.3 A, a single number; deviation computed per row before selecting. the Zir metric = 25.6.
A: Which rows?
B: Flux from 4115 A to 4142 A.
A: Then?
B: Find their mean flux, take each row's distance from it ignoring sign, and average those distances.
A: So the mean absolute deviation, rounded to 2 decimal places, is 0.51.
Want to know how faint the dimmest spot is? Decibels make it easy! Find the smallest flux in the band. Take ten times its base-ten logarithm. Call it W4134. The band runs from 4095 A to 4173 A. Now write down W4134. 5.71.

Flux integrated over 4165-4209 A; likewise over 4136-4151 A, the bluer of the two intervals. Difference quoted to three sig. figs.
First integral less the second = 143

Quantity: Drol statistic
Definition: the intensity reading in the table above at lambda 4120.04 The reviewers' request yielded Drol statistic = 4.08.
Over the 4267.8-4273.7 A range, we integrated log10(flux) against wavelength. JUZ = 3.89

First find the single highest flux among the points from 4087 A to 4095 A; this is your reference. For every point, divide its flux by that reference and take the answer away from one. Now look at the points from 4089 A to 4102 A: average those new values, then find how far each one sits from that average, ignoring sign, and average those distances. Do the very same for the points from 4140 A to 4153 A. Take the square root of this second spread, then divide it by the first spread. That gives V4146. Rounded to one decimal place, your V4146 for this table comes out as 2.4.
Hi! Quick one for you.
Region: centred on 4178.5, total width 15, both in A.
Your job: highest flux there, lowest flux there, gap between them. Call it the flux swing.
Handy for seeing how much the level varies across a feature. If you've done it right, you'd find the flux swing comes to 1.72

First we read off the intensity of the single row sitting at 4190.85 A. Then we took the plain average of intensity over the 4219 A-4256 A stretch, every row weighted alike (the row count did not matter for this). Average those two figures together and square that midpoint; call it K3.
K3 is 24.5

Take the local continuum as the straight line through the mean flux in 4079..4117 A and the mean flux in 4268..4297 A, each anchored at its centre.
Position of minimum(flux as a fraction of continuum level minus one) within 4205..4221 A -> 4216.01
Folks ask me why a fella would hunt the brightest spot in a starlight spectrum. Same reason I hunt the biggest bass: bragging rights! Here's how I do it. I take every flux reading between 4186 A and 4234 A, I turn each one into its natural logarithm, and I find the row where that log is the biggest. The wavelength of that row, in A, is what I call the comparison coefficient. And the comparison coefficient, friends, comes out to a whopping 4188.92 A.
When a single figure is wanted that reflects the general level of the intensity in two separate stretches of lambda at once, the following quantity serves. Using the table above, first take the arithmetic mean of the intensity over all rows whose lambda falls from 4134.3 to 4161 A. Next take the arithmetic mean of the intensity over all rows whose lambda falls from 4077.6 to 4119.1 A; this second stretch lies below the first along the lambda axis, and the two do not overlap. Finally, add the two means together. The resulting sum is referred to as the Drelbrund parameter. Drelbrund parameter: 9.8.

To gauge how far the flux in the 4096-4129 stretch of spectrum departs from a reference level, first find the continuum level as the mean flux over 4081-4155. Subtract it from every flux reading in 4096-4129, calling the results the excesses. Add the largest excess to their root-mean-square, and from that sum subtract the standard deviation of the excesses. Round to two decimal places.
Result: 1.17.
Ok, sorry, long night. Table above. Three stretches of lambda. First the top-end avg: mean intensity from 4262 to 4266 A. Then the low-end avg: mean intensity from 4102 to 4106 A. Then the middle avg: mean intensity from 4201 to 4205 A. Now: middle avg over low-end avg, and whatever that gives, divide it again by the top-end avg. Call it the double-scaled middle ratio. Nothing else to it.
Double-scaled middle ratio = 0.198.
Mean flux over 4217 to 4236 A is 4.9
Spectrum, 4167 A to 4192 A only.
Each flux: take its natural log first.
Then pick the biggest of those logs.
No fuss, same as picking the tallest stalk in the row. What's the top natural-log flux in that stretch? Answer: 1.79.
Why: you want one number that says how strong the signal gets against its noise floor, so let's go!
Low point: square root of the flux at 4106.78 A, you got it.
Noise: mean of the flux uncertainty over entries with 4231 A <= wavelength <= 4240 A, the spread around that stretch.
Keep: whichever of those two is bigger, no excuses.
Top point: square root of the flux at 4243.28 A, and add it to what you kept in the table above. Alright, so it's 4.55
